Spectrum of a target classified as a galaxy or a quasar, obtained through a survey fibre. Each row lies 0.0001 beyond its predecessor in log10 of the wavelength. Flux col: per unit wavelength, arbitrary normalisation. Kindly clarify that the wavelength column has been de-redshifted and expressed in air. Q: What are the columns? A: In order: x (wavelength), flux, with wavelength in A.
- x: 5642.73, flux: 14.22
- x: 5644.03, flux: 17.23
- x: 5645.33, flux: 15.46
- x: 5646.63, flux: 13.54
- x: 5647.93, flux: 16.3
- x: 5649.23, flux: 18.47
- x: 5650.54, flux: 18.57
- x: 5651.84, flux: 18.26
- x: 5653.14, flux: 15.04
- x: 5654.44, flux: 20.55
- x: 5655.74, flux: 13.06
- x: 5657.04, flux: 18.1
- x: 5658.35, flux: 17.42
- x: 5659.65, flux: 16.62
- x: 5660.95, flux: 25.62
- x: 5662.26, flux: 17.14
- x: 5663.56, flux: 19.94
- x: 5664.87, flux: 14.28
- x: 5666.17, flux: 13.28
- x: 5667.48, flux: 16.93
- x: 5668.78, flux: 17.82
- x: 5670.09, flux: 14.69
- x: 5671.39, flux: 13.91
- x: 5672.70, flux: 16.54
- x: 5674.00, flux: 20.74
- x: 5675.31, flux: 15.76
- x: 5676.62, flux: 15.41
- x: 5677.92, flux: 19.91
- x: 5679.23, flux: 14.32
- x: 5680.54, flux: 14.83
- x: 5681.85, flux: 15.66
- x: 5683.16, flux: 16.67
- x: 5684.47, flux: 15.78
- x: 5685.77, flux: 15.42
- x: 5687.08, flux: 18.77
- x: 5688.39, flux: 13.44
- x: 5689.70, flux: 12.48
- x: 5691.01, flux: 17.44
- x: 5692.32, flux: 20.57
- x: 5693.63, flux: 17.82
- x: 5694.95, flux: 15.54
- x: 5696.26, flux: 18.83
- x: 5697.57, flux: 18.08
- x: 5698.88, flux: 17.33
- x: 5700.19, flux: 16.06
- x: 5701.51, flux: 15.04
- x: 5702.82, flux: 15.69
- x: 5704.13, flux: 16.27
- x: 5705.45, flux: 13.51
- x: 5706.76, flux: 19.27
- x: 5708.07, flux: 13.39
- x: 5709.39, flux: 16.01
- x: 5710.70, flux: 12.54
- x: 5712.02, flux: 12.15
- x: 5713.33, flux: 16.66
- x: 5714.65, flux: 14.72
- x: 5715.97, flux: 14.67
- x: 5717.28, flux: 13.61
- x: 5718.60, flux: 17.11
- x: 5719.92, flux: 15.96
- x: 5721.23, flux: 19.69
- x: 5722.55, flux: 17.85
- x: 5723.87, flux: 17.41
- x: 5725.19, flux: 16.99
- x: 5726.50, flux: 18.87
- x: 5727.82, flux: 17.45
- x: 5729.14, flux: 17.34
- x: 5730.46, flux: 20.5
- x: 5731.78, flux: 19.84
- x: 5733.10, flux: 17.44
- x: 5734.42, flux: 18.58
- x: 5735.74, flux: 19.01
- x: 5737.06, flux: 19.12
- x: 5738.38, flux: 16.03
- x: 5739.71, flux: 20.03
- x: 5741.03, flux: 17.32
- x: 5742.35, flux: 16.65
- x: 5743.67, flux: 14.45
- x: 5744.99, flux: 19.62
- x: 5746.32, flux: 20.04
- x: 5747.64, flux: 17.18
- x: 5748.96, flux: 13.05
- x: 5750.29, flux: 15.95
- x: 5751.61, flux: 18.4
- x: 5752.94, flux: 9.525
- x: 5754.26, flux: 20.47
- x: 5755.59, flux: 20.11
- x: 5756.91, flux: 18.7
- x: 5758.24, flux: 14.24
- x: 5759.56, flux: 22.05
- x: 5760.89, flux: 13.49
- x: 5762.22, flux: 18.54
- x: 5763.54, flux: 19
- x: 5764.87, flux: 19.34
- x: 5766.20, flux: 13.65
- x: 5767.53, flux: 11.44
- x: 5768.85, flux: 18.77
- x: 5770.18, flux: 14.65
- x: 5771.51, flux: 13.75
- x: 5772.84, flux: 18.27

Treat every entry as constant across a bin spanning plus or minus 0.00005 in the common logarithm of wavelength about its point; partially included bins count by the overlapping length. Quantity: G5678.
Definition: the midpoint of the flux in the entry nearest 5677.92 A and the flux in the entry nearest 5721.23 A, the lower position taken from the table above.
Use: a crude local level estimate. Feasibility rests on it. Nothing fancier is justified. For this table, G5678 19.8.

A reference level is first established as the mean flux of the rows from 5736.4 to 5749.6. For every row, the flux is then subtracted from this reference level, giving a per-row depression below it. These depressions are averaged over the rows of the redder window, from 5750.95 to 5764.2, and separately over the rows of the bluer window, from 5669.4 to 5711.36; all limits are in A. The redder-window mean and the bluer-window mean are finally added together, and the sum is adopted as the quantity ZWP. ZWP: 1.1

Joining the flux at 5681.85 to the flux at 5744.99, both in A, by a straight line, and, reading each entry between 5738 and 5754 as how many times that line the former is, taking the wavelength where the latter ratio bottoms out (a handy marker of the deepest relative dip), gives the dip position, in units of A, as 5752.94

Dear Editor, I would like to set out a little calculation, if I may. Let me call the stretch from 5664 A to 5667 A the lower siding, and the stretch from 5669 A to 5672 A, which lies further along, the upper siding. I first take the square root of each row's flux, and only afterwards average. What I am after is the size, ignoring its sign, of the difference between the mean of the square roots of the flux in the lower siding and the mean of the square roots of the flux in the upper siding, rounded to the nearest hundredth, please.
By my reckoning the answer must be 0.07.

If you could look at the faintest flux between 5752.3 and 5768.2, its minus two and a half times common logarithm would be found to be -2.45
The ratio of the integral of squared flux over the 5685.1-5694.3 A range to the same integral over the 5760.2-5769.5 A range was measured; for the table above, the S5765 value 1.01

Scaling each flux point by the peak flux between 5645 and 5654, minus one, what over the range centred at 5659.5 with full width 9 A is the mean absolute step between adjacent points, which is 0.24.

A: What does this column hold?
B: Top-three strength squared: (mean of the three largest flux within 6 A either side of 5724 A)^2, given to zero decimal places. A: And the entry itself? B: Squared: 354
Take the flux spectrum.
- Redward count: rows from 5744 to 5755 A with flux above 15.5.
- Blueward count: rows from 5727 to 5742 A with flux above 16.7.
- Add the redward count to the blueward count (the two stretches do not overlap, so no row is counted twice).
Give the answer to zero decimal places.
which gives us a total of 16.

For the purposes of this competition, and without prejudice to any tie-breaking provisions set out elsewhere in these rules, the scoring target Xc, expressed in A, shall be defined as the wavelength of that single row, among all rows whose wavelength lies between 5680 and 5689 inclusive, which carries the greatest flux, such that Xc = 5687.08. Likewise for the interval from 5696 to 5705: 5696.26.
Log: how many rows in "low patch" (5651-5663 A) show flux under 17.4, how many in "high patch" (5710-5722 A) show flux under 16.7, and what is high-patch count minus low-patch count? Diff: 3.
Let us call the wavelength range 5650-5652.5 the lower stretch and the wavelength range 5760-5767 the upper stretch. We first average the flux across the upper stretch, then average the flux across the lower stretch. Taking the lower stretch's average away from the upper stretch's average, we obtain -1.6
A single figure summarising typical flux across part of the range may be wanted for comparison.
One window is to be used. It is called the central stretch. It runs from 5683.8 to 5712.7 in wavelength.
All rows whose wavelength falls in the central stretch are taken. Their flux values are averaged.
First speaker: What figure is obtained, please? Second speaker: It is 16.0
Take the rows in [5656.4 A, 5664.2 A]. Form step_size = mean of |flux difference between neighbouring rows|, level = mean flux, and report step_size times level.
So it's 83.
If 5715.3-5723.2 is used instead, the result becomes 37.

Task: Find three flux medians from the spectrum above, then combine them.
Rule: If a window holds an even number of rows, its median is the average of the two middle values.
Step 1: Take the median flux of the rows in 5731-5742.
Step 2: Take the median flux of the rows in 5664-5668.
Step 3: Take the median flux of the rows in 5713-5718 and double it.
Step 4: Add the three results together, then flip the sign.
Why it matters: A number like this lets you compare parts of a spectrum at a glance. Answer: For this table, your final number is -62.5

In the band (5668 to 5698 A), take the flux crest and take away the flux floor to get 8.3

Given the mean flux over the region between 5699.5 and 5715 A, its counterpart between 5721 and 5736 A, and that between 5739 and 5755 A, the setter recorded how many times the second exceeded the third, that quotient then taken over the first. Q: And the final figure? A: 0.072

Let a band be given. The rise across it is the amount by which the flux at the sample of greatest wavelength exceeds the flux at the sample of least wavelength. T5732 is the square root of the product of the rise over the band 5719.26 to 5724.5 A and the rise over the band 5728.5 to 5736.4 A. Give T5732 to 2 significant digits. 1.6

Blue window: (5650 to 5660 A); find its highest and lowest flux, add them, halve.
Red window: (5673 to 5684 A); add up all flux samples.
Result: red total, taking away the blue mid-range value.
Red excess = 116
